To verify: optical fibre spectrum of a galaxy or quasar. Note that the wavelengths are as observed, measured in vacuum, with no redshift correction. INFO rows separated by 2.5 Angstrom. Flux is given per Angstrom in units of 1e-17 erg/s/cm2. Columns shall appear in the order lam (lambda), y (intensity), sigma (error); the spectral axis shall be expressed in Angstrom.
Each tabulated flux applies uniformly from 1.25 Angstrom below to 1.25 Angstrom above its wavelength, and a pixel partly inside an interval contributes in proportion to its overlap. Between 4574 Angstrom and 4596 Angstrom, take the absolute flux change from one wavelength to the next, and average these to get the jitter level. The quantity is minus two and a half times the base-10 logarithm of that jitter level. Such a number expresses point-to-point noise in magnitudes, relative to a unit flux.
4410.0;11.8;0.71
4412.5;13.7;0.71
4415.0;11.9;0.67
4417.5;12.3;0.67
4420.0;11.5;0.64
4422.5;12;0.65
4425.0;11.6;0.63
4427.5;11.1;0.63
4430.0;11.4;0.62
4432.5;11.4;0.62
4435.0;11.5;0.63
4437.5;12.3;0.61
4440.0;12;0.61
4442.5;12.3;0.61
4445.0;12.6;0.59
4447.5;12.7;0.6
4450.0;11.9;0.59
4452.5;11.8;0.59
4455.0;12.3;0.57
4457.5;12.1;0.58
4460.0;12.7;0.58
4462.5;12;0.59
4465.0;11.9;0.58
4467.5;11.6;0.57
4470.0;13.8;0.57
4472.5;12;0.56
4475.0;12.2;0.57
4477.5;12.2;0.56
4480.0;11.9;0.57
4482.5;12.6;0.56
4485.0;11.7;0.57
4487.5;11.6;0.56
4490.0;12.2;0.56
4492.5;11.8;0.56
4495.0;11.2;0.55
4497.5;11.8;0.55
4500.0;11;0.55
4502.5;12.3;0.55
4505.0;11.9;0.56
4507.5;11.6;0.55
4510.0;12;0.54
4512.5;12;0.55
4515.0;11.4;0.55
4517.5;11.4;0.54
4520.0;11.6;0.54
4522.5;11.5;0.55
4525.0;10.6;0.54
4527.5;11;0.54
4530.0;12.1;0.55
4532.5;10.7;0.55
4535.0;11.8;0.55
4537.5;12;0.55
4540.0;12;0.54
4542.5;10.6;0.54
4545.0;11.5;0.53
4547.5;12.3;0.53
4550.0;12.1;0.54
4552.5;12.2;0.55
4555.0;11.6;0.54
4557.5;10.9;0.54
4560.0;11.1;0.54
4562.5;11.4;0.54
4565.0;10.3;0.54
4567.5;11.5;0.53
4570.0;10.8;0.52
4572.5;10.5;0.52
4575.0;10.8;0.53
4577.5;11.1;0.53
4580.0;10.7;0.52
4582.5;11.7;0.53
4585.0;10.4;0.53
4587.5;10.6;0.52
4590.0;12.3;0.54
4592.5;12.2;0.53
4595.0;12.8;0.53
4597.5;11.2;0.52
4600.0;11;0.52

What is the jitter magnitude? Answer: 0.4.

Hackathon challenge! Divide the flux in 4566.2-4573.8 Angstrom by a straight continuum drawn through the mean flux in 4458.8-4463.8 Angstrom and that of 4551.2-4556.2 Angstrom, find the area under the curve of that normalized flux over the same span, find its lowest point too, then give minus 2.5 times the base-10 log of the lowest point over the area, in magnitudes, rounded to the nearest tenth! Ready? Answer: 2.2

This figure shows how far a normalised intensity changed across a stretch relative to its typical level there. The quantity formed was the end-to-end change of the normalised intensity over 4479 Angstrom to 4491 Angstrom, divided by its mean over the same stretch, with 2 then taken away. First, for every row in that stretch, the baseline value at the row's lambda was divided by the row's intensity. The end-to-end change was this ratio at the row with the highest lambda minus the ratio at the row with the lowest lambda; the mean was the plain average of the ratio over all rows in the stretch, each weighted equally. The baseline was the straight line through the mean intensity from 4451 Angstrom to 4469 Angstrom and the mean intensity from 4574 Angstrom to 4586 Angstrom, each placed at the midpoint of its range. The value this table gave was -2.033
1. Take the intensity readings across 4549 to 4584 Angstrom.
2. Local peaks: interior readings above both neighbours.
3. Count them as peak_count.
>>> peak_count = 4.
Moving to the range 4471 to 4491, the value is 1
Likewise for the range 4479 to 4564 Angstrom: 8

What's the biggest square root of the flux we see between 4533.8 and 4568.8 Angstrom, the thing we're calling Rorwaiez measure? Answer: 3.51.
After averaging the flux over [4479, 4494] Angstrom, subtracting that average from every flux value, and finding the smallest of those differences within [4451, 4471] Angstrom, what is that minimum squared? 0.1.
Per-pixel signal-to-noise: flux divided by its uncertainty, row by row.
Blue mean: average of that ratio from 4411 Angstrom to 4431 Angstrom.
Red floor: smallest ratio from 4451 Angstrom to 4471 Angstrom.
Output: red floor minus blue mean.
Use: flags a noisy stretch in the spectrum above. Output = 1.7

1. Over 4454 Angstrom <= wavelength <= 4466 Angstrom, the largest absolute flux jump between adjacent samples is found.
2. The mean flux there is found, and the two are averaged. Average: 6.45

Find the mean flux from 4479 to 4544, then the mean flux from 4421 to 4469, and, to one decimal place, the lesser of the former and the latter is 11.6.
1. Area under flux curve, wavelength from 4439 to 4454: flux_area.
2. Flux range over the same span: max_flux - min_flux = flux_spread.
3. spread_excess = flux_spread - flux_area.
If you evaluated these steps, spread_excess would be -182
